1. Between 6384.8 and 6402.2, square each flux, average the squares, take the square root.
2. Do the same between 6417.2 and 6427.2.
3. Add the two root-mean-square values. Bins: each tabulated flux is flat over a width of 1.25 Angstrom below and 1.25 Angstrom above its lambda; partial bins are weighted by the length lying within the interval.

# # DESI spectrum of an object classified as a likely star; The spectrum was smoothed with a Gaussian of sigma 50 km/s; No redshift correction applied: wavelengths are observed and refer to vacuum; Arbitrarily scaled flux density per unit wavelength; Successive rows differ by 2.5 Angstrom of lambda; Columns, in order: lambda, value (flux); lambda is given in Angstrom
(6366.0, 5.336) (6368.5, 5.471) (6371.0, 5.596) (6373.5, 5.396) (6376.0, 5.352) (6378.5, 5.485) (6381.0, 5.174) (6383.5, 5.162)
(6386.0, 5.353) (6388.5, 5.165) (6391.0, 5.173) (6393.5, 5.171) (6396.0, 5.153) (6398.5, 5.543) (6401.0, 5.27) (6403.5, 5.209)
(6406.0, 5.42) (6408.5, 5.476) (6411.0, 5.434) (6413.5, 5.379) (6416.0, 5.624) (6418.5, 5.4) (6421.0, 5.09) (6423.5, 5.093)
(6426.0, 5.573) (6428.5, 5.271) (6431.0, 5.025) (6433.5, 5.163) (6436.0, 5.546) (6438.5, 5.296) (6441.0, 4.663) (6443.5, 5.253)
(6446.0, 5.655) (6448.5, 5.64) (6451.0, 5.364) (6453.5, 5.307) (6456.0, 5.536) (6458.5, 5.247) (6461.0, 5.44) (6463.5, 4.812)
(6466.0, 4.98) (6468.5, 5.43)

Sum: 10.56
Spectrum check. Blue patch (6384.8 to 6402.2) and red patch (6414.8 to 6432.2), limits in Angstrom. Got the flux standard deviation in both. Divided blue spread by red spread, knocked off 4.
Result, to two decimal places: -3.41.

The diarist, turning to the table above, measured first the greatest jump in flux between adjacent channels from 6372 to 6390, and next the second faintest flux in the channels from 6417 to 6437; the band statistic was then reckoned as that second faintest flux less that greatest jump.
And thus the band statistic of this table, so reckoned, 4.78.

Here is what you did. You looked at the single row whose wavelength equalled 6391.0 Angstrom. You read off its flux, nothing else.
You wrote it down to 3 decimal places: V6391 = 5.173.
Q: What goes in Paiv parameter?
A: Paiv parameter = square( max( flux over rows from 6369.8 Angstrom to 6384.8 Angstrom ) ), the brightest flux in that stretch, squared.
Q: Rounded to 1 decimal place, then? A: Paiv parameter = 31.3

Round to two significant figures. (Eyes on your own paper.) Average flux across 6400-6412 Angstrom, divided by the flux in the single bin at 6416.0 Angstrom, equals 0.95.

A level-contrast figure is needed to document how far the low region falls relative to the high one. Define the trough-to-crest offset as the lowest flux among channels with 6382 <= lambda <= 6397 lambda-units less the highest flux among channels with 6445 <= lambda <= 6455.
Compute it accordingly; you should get -0.50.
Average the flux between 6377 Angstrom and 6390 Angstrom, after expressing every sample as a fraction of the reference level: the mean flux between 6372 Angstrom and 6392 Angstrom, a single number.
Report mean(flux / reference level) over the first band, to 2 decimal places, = 1.00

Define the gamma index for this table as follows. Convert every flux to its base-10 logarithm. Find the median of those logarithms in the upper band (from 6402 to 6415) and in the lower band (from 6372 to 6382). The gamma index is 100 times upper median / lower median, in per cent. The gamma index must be 101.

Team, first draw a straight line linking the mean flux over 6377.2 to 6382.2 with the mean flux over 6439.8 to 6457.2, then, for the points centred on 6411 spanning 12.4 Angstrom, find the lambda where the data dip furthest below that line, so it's 6413.5 Angstrom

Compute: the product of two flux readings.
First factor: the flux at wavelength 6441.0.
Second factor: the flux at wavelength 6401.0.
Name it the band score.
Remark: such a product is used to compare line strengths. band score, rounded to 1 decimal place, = 24.6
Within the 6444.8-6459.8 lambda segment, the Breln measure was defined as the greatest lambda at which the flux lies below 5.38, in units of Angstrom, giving 6458.5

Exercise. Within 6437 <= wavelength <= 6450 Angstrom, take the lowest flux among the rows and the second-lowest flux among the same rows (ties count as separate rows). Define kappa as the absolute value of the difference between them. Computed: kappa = 0.590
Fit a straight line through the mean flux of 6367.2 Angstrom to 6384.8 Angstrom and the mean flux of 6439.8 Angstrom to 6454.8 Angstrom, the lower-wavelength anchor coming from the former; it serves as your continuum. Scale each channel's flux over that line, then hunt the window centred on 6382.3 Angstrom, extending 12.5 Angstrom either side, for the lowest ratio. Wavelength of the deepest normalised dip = 6383.5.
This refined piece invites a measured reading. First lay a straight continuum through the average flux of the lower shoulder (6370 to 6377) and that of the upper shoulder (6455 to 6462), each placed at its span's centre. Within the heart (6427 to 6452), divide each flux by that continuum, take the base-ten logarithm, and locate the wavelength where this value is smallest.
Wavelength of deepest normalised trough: 6441.0 Angstrom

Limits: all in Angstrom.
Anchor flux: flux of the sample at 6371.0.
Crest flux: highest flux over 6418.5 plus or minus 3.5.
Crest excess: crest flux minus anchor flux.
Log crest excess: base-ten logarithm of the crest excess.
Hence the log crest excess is -1.6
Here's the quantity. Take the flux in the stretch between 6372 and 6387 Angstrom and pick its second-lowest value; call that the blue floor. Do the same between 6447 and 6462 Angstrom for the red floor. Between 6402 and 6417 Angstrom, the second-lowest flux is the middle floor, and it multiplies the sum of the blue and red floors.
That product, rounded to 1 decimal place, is 56.4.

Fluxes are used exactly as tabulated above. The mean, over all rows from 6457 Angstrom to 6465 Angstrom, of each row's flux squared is 26.8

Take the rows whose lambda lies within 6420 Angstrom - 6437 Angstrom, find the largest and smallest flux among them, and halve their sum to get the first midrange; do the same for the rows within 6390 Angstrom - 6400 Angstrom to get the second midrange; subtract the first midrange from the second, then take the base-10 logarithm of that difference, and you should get -1.3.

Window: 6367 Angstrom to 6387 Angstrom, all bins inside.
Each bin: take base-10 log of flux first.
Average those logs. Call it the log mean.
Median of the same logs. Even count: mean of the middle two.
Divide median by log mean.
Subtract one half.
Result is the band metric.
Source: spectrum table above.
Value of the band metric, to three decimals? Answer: 0.500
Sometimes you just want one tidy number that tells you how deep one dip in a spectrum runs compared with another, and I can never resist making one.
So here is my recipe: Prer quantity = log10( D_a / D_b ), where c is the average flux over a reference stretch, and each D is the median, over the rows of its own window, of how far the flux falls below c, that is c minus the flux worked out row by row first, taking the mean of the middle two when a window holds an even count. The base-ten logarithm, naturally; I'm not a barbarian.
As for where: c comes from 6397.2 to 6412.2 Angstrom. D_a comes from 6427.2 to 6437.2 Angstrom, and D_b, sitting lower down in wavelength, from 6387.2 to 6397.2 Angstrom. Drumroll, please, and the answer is -0.11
